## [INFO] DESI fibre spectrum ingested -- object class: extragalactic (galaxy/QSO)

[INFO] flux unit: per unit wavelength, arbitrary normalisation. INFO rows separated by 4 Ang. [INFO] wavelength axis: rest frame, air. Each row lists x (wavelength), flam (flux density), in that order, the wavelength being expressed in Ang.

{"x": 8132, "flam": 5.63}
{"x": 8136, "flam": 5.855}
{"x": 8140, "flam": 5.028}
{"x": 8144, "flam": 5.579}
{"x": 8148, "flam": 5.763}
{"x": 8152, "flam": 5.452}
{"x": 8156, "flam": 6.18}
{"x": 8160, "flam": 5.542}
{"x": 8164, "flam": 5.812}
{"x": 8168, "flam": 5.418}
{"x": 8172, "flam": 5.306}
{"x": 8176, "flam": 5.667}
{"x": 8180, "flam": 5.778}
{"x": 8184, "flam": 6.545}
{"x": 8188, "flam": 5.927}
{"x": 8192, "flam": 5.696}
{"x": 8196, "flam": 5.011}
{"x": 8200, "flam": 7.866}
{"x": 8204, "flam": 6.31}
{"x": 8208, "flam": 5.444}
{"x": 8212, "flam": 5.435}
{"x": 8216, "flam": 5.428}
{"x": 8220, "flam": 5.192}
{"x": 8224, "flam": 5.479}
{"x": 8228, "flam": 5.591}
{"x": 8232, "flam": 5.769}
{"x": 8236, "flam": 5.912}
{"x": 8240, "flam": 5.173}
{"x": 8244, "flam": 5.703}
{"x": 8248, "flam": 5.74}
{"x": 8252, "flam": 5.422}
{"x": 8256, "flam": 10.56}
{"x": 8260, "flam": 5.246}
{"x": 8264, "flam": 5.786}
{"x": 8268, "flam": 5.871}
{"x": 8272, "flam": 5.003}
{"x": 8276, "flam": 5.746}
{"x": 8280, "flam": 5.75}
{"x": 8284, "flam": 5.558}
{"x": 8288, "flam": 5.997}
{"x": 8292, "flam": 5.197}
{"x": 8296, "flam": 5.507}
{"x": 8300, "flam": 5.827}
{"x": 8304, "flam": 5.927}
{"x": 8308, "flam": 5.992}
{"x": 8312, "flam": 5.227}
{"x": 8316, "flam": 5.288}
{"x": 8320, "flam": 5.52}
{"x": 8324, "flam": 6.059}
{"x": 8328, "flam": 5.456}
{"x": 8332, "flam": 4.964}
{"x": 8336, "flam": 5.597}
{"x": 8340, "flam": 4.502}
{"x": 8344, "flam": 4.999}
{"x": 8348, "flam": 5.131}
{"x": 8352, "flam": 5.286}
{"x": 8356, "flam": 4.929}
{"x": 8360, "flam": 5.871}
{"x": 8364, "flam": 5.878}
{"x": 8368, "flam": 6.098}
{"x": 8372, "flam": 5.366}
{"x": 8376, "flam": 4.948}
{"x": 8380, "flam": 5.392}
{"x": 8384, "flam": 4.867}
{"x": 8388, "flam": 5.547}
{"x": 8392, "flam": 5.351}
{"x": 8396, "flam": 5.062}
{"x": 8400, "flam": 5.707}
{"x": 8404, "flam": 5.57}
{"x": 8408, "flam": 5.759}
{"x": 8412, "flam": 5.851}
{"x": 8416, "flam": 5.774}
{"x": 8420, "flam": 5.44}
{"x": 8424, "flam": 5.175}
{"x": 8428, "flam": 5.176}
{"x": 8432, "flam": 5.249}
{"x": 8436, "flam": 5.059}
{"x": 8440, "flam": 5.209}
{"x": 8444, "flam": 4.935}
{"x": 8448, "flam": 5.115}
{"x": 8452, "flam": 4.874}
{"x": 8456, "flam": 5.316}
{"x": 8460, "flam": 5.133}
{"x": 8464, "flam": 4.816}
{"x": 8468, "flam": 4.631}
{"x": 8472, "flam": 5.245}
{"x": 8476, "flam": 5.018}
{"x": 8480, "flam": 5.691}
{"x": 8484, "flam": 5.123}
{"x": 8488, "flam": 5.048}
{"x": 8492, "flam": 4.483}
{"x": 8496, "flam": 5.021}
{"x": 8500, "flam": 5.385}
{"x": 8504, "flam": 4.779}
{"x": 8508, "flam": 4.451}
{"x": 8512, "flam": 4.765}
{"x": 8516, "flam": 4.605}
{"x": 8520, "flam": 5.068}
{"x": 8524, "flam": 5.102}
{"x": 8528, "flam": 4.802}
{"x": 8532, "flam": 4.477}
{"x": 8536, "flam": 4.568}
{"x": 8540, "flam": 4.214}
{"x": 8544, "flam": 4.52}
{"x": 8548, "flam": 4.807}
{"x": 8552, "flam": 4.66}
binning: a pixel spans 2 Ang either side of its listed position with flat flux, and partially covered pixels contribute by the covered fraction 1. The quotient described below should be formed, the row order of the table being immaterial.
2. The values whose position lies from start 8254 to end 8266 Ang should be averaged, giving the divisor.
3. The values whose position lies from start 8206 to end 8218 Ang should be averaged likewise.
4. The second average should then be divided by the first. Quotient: 0.76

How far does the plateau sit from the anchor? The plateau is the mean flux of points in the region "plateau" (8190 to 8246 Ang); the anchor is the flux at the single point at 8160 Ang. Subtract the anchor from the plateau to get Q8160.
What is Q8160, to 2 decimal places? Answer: 0.17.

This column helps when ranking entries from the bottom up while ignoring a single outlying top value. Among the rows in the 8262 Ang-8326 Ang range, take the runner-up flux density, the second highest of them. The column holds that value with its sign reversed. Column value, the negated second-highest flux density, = -6.0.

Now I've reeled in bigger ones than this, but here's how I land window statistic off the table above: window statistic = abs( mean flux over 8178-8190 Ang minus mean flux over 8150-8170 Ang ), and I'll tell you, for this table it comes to 0.40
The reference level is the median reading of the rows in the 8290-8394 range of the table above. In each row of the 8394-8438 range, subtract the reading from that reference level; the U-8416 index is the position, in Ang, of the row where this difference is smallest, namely 8412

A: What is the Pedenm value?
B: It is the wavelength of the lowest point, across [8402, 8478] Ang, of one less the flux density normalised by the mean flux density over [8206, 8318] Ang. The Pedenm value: 8412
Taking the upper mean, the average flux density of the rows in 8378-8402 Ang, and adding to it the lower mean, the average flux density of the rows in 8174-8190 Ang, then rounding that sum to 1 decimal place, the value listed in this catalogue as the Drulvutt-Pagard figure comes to 11.3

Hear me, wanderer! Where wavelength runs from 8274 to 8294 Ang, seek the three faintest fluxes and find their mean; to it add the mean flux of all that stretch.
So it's 11.1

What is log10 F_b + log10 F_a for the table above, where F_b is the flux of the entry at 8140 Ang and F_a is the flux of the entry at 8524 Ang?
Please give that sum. 1.41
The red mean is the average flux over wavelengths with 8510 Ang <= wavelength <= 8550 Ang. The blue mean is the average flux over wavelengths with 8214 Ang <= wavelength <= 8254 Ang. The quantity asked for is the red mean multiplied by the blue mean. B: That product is 26.0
